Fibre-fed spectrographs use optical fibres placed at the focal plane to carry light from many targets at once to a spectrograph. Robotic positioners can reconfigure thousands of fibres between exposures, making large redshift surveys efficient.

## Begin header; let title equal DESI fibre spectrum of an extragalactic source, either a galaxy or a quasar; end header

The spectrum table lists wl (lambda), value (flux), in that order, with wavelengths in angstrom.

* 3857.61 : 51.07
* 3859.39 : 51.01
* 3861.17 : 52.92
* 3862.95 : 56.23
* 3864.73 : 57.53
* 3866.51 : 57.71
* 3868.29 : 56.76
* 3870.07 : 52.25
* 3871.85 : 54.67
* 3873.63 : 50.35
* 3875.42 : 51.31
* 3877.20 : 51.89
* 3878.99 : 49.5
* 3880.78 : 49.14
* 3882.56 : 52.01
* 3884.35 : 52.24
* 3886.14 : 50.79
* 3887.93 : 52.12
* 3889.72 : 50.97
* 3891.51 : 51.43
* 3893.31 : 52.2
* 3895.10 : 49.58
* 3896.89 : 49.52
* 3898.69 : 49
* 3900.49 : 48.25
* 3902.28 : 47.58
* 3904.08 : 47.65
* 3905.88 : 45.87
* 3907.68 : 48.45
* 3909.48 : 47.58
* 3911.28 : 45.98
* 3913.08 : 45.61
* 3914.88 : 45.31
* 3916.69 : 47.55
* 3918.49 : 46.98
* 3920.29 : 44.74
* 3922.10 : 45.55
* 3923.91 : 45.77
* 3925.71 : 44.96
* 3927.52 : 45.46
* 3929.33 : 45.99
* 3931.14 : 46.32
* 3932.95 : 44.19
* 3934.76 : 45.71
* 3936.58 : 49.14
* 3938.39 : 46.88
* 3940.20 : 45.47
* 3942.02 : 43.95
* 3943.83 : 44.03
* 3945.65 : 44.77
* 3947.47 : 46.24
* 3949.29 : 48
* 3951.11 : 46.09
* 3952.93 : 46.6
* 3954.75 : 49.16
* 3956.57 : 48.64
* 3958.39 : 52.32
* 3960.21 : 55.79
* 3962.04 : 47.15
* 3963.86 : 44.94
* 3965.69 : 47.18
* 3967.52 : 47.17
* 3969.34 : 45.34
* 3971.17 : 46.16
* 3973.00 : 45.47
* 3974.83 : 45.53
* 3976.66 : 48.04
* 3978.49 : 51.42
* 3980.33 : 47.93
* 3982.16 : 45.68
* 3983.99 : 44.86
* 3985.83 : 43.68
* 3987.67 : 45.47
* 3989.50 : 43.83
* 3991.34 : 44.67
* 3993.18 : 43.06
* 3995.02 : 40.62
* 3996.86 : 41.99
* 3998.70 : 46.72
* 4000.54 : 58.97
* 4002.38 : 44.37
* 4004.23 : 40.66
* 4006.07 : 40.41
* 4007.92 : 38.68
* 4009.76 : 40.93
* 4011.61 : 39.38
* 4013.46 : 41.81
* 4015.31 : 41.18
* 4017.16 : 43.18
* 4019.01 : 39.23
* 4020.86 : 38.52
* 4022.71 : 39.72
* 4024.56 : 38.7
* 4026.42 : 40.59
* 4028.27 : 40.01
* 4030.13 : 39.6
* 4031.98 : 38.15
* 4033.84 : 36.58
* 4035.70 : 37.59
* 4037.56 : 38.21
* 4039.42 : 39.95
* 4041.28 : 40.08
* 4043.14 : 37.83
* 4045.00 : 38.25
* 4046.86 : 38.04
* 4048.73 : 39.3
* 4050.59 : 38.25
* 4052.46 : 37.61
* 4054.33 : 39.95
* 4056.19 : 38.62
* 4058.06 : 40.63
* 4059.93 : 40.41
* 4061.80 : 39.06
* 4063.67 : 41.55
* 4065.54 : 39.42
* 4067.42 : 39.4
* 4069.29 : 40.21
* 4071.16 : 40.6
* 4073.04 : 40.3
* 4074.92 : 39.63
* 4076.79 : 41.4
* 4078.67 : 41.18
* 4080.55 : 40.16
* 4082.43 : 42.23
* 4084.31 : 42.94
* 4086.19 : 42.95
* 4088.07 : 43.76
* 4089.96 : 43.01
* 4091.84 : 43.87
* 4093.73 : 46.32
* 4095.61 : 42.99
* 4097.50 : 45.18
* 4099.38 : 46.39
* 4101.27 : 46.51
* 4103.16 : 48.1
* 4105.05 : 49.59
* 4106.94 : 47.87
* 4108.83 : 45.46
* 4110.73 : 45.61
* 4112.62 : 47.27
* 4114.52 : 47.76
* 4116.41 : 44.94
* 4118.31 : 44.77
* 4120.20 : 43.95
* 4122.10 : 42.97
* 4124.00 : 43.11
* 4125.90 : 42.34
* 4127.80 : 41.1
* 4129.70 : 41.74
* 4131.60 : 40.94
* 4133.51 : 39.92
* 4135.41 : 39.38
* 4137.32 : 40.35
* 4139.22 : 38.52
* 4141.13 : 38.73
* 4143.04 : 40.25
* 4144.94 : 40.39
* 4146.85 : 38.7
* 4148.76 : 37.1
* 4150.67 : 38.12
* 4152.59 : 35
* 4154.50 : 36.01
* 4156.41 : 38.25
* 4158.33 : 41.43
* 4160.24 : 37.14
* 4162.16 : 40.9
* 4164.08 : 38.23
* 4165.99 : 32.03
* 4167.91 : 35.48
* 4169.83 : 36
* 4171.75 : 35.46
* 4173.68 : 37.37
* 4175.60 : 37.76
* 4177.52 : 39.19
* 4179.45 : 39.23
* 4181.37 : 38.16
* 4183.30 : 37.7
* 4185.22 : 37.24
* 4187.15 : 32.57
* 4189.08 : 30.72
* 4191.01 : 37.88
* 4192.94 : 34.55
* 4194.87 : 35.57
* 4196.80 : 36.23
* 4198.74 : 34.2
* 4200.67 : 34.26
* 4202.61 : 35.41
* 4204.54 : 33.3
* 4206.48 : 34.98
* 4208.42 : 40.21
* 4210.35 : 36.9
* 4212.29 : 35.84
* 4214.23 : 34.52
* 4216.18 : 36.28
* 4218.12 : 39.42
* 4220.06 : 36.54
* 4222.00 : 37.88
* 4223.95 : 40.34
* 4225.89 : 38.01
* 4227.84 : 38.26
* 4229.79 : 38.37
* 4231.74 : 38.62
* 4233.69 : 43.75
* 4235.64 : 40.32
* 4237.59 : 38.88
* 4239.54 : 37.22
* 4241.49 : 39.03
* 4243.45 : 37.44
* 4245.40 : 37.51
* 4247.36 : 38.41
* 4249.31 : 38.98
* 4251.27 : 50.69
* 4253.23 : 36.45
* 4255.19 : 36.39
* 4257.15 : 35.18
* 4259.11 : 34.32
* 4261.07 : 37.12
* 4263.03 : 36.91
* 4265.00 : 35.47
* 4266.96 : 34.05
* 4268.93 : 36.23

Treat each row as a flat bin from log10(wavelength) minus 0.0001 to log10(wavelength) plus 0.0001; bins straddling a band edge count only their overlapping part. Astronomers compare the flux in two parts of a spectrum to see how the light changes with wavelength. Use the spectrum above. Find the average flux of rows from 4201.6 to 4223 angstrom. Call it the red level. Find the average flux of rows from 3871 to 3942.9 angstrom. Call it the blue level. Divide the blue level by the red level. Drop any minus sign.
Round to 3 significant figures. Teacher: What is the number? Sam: 1.32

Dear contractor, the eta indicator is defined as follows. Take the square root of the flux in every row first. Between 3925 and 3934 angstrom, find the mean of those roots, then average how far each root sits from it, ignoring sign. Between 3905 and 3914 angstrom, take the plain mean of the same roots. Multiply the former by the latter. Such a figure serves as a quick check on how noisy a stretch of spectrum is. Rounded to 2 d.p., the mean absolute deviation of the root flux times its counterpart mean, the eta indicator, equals 0.33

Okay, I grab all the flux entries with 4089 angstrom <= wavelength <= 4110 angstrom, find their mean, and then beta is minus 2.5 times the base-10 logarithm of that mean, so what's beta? -4.16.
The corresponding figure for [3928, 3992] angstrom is -4.17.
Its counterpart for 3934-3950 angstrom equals -4.16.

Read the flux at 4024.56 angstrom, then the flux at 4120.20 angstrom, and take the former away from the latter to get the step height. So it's 5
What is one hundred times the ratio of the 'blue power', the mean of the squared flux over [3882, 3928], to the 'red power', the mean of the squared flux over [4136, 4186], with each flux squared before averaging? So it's 162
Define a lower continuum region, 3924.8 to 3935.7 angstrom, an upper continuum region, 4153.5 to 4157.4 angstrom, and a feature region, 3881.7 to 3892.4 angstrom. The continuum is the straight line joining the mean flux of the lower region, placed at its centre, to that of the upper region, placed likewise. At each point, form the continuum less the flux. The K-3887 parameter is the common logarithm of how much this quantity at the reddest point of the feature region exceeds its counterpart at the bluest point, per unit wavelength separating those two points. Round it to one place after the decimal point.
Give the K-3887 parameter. -1.6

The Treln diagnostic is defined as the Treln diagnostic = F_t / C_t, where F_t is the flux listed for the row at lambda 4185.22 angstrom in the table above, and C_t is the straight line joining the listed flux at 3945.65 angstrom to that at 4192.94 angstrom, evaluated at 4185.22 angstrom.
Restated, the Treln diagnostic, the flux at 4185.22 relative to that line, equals 1.07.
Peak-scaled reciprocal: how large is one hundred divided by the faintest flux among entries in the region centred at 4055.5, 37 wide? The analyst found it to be 2.66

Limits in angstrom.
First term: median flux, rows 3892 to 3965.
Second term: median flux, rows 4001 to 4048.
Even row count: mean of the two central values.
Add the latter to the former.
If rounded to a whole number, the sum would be 86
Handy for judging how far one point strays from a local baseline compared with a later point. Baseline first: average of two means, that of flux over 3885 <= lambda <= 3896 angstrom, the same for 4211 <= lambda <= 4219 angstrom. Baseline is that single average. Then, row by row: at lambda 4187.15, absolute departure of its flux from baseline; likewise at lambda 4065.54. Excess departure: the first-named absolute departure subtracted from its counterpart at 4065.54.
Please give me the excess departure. -7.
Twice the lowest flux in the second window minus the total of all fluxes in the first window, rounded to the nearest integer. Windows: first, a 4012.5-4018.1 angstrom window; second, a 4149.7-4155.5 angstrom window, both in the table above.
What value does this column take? -56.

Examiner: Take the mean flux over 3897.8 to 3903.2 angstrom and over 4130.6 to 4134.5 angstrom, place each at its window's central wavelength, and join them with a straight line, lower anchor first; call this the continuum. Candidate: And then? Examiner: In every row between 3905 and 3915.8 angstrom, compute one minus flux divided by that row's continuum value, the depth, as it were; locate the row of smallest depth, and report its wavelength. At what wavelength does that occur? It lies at 3907.68 angstrom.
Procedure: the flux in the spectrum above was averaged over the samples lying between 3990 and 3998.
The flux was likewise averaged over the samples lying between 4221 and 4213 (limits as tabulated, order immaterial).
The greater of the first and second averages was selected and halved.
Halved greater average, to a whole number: 21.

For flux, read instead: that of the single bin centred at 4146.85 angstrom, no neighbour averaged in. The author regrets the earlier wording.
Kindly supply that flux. 38.7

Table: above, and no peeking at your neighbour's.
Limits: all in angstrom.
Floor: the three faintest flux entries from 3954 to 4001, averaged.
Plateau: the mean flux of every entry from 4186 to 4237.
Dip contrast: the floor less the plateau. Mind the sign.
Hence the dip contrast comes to 5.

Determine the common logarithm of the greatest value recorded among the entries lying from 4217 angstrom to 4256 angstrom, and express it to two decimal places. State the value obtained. 1.70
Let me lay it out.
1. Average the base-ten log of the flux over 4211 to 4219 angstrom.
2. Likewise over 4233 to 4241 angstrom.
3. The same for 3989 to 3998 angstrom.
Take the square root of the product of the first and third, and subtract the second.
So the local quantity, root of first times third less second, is -0.005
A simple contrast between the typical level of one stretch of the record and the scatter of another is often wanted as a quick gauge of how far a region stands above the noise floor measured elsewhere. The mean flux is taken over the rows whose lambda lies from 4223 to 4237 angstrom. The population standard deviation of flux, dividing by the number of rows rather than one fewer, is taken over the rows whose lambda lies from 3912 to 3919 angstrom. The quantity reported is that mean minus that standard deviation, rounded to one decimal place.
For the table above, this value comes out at 38.7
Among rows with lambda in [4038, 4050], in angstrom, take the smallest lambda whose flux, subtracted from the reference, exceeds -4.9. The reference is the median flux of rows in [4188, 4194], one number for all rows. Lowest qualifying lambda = 4043.14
